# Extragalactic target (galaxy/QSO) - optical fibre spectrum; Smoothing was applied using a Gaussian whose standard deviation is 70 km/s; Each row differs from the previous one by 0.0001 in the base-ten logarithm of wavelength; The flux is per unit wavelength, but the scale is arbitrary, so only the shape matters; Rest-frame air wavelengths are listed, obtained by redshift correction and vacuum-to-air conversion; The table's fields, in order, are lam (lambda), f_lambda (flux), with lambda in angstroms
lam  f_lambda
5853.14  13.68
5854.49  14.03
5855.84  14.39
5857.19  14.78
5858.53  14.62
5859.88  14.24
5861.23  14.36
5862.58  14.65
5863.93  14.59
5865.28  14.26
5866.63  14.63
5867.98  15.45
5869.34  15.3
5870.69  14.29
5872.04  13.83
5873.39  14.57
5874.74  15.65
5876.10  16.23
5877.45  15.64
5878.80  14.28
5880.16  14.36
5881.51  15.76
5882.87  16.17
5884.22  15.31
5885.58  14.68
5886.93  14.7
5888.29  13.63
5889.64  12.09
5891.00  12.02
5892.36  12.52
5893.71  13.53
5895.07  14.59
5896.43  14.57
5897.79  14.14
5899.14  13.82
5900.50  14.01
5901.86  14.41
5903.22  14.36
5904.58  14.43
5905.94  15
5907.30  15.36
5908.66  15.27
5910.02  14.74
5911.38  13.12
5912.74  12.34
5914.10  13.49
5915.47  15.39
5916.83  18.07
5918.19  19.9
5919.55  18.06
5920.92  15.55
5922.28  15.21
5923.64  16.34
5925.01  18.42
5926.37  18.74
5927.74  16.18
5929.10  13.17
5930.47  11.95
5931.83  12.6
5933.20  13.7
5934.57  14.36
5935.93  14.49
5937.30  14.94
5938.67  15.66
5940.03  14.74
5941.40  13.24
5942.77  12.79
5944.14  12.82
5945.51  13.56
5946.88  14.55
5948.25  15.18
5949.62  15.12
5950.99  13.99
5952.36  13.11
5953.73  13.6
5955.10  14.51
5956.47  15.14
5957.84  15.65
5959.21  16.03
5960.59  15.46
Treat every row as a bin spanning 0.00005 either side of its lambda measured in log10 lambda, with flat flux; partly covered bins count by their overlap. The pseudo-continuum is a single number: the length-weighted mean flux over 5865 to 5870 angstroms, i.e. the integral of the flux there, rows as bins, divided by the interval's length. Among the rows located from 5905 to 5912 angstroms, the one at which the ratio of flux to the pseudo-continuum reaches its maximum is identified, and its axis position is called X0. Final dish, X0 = 5907.30 angstroms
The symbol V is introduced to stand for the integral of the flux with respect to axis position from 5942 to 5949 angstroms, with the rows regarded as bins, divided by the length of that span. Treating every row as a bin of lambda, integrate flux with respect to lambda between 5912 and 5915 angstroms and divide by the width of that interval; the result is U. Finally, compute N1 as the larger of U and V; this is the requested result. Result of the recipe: 13.8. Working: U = 13.07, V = 13.8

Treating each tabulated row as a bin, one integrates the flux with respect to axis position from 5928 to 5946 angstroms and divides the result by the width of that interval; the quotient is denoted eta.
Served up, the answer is 13.8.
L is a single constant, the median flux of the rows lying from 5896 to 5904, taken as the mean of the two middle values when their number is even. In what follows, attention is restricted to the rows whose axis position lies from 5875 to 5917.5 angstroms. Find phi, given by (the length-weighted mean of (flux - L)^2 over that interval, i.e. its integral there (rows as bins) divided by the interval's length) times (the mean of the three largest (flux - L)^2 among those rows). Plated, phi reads 14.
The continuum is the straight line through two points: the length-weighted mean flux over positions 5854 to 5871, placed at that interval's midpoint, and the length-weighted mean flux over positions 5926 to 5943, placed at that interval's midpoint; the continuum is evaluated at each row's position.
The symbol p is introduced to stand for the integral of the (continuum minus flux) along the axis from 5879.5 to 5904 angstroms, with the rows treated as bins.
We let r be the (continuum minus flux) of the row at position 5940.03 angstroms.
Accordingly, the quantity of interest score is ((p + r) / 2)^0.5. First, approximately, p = 8.1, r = -0.5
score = 2.0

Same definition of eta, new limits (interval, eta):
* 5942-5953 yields 13.9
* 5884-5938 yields 14.7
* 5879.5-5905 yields 14.2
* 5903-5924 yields 15.4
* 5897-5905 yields 14.2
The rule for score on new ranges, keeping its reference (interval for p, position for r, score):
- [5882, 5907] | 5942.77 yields 2.2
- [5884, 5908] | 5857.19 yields 2.2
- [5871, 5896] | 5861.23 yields 1.1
